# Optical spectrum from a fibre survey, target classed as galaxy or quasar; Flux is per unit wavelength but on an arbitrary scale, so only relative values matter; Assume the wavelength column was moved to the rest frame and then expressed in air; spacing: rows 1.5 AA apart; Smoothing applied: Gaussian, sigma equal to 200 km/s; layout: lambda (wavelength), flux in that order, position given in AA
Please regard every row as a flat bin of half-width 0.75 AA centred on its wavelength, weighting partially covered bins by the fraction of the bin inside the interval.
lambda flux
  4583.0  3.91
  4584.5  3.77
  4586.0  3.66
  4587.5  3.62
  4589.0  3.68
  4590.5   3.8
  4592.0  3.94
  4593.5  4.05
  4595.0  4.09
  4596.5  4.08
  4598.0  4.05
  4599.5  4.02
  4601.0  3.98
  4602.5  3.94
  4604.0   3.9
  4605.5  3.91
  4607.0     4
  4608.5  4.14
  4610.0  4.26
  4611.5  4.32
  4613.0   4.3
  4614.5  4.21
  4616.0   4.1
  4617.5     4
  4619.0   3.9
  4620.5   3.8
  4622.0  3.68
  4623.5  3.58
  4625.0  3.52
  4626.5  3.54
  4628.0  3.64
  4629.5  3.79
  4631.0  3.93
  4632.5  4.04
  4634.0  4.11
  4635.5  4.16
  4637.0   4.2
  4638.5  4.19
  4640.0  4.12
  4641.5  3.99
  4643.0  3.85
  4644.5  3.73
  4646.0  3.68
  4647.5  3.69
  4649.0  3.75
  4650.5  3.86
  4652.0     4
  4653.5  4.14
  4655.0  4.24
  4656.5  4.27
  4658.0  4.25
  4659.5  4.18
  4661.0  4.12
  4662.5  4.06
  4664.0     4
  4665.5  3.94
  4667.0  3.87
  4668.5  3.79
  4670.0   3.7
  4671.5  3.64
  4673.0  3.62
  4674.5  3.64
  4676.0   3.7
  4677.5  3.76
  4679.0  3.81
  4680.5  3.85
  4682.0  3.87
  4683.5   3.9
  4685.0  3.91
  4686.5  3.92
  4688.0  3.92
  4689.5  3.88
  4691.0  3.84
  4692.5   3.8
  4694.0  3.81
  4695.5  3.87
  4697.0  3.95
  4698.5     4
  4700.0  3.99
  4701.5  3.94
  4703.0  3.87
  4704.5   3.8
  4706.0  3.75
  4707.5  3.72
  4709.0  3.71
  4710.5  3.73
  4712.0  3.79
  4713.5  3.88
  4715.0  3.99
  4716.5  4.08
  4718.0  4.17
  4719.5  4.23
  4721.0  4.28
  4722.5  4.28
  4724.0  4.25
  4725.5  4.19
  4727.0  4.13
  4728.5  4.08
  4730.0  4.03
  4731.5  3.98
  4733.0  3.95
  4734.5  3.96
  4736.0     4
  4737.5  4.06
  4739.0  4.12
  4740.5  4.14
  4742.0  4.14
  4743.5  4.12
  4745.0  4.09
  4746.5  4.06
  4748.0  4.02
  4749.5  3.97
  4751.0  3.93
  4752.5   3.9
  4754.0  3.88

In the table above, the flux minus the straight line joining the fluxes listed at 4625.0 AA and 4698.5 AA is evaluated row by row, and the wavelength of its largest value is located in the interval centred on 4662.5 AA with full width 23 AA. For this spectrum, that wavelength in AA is 4656.5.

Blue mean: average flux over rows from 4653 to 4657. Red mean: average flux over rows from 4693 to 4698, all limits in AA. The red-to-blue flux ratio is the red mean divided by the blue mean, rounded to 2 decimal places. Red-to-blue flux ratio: 0.92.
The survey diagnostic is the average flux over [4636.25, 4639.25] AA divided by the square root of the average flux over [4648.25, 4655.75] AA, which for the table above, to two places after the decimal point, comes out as 2.10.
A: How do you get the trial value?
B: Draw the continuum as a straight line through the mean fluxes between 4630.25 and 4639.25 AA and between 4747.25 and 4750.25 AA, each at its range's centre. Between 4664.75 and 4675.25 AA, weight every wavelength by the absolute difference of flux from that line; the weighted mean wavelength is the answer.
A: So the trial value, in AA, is 4671.0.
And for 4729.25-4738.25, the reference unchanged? 4734.1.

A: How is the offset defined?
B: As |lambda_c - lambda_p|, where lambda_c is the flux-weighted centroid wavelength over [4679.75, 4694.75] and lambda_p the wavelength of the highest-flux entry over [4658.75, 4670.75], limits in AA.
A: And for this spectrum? 27.7 AA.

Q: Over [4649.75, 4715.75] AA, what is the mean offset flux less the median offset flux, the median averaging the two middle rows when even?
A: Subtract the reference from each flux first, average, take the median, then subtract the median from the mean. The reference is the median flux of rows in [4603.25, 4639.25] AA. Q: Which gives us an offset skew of 0.023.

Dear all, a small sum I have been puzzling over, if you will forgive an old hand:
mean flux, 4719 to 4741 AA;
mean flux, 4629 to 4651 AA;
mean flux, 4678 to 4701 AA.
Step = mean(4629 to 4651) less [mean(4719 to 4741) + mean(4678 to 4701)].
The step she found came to -4.06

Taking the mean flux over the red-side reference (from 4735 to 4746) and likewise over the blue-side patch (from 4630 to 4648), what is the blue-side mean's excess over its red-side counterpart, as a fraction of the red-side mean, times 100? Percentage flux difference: -3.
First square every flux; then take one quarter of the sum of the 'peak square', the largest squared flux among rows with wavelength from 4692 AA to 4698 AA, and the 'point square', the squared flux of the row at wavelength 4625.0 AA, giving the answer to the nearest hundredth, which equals 7.00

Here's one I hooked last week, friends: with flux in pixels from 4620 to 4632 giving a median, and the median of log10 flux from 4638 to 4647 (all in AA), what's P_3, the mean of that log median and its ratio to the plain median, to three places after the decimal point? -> 0.378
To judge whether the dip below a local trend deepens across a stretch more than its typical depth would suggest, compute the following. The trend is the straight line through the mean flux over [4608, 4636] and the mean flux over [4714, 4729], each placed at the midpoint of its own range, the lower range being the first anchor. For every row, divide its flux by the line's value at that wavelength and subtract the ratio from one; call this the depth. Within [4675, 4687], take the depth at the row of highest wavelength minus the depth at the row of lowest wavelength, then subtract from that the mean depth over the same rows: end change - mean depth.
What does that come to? -0.11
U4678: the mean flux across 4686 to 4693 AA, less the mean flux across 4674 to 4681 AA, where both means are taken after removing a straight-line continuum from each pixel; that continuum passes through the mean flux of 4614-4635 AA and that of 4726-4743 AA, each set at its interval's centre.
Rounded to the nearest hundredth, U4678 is 0.10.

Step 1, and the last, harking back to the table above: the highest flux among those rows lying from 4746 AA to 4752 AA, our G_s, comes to 4.06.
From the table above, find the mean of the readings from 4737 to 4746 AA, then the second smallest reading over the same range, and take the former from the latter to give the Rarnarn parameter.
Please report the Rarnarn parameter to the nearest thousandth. -0.022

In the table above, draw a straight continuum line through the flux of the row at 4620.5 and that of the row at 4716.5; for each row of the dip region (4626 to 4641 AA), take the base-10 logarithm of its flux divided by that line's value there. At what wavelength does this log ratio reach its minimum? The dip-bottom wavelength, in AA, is 4626.5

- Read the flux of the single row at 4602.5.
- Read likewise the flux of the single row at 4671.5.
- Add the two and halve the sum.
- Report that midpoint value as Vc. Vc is 3.79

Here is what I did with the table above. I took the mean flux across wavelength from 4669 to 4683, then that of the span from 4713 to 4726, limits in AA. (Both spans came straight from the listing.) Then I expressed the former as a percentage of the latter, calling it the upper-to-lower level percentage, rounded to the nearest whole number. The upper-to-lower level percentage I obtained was 90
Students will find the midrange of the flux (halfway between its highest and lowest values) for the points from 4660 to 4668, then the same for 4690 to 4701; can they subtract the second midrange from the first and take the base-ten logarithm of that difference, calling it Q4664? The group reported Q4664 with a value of -1.02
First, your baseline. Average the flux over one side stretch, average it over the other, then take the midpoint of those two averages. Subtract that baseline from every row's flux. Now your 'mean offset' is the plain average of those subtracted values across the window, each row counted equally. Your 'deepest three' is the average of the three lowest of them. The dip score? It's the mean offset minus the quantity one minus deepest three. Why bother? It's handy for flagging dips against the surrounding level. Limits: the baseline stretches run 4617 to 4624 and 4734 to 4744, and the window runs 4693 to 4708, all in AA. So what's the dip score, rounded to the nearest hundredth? -1.24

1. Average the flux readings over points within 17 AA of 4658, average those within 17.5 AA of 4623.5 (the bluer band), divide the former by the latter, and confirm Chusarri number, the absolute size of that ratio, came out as 0.98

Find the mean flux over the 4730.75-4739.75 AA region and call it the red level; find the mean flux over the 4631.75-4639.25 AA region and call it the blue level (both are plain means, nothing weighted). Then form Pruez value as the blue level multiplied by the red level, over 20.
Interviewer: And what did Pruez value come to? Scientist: 0.83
